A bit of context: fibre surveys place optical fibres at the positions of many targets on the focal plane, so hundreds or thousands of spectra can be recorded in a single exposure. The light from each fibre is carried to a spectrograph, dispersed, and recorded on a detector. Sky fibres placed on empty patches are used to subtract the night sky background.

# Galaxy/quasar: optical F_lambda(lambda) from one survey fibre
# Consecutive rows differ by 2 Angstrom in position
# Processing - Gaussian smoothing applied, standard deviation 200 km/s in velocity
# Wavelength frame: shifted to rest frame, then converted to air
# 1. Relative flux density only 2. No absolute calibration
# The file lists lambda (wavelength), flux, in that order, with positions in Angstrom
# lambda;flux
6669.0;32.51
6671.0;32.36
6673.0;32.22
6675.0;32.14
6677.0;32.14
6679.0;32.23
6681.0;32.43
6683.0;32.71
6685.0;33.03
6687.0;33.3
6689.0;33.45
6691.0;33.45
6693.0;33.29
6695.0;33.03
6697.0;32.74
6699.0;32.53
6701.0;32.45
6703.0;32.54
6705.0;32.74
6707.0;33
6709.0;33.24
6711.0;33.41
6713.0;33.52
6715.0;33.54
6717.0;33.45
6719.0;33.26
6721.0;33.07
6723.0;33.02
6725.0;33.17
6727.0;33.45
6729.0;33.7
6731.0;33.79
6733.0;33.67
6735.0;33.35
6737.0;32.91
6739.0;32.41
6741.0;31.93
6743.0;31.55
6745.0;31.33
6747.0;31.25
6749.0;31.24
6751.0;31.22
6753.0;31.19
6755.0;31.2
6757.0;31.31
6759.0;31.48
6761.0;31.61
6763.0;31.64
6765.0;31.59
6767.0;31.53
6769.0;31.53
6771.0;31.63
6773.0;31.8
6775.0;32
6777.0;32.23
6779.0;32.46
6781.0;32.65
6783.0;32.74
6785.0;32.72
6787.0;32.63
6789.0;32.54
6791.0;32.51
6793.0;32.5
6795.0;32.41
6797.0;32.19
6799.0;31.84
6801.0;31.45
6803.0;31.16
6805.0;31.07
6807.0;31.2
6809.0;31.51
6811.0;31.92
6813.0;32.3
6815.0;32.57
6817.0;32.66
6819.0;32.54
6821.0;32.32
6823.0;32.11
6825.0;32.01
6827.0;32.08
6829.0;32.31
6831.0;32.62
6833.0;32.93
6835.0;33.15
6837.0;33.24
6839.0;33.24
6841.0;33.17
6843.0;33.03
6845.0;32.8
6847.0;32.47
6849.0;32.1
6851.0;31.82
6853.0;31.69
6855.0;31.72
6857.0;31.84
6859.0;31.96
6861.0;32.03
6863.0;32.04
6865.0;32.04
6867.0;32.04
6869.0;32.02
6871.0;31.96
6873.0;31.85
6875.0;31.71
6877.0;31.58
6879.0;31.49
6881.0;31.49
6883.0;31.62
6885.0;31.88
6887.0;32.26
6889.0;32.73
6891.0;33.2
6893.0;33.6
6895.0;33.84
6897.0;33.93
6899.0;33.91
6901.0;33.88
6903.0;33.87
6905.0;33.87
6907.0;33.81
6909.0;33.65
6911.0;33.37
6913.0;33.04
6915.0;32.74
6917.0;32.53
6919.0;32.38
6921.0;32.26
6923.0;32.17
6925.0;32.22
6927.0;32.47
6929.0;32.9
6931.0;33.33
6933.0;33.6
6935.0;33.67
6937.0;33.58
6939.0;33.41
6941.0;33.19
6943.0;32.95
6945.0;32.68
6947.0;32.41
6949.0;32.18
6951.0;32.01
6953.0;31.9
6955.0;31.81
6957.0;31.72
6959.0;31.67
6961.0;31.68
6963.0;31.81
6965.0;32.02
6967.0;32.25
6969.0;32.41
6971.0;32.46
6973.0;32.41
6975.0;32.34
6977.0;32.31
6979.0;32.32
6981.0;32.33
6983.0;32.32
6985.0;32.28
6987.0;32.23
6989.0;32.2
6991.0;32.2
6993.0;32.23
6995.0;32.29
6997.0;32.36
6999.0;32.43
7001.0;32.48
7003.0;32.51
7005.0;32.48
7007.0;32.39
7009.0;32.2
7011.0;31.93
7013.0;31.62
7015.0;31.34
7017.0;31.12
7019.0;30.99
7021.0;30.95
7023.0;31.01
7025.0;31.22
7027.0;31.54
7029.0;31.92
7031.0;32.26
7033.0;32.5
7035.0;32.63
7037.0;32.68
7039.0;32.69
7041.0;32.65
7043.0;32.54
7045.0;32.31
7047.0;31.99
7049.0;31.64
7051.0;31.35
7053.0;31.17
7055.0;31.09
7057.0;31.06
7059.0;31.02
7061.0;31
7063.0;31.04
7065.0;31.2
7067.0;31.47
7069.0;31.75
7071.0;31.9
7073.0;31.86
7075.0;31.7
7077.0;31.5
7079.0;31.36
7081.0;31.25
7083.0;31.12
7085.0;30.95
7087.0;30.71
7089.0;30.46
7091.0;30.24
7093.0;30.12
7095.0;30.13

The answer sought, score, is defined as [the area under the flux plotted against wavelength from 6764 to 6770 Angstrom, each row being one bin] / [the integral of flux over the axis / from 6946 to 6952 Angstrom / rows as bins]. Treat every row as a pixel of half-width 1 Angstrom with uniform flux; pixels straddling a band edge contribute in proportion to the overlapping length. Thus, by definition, 0.98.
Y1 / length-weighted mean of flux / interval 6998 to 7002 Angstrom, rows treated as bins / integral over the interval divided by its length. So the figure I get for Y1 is 32.5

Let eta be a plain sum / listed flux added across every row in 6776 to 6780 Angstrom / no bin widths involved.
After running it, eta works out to 64.7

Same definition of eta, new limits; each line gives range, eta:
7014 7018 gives 62.5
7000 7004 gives 65.0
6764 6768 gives 63.1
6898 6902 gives 67.8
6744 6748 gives 62.6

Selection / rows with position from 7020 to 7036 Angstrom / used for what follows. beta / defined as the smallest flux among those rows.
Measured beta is 30.95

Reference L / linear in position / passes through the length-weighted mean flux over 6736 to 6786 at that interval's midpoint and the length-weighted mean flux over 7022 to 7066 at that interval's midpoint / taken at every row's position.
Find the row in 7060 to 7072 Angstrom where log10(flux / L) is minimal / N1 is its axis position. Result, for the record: 7061.0 Angstrom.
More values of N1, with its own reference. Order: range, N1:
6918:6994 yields 6959.0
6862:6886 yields 6879.0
